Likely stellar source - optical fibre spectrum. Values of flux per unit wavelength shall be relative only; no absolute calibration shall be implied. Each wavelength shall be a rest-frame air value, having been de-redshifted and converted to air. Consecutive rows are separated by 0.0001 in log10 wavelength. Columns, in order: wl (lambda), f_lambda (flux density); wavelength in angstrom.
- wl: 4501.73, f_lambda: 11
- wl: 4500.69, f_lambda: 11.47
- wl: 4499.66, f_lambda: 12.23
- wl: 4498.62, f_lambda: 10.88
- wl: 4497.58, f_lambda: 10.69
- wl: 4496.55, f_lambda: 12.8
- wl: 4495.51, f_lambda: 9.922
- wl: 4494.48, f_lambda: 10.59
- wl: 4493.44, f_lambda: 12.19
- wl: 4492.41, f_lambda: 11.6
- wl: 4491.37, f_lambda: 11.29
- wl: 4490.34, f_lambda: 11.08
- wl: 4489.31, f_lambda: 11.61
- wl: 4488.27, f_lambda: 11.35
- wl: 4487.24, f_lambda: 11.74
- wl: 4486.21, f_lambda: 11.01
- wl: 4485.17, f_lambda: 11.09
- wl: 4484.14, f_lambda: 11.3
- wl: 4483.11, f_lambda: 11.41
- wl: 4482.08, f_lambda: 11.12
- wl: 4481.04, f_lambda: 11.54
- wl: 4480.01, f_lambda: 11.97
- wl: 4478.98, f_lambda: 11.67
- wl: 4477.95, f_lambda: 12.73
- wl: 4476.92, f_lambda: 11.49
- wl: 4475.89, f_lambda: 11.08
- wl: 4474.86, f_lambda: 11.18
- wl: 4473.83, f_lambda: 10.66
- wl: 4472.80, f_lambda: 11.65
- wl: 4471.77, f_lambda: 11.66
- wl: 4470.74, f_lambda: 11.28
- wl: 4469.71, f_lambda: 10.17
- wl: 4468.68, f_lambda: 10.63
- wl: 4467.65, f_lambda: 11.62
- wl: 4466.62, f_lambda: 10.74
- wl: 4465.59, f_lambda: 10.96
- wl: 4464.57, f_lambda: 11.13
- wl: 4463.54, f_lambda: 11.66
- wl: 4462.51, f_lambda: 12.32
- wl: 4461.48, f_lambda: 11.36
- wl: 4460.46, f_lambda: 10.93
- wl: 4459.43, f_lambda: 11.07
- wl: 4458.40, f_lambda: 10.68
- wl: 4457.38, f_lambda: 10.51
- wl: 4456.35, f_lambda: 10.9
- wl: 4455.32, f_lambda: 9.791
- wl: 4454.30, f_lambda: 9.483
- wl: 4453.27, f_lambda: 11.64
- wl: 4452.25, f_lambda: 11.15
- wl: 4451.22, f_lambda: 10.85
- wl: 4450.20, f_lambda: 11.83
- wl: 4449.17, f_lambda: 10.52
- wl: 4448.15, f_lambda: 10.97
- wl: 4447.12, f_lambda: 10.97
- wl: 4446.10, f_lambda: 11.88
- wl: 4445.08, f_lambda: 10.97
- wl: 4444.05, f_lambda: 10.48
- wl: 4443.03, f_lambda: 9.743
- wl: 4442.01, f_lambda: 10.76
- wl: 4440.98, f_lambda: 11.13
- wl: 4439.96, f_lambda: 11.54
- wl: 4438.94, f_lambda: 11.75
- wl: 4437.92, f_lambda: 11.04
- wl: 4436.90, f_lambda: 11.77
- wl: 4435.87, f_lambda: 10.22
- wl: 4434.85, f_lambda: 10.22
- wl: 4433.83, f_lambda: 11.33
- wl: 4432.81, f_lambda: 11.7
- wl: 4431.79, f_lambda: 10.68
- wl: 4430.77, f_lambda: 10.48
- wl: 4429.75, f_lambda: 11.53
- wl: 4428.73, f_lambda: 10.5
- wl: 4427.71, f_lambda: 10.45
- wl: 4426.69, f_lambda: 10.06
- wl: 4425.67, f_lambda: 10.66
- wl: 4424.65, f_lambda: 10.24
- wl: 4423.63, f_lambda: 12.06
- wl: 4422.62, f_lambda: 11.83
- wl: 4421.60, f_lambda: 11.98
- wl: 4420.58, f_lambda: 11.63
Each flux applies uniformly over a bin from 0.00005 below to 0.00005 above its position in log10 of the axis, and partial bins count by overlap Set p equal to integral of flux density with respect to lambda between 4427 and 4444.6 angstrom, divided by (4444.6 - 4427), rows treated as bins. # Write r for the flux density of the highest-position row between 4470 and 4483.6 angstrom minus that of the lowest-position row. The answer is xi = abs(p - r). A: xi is 10.8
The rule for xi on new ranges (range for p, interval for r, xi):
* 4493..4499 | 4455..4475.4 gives 9.8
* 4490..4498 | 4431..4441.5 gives 10.8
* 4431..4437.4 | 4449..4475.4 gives 10.3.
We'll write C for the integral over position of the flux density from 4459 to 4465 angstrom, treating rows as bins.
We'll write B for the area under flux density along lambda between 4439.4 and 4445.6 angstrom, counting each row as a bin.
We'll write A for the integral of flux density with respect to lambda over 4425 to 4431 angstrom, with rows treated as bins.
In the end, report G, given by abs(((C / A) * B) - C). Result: 3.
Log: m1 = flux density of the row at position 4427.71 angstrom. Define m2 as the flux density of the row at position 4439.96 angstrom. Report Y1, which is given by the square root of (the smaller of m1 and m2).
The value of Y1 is 3.23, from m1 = 10.45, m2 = 11.54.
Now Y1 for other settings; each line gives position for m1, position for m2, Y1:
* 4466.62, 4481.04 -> 3.28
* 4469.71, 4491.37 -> 3.19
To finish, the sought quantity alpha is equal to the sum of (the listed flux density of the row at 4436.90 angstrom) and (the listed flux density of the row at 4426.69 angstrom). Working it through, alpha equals 21.8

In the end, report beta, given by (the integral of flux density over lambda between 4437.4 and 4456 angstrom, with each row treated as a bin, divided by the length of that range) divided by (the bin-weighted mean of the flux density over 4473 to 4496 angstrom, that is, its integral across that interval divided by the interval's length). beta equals 0.96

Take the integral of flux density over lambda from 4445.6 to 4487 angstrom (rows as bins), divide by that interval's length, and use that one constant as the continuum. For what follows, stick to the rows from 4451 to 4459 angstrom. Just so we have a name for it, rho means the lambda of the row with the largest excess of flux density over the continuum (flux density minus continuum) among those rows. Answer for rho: 4453.27 angstrom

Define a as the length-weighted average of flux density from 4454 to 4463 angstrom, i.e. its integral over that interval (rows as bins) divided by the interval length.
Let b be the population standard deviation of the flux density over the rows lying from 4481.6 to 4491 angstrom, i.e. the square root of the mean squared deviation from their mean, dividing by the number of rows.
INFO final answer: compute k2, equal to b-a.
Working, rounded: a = 10.8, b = 0.24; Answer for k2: -10.6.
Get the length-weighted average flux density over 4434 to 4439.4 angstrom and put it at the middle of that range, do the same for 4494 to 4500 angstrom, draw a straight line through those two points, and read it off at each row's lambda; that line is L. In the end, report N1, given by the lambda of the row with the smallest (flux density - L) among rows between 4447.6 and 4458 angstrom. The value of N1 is 4454.30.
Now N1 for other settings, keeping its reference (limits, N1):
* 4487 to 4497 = 4495.51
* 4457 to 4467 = 4457.38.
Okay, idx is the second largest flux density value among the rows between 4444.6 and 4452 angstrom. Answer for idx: 11.83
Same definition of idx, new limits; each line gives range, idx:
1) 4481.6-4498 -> 12.19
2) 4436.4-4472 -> 11.88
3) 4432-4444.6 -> 11.75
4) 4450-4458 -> 11.64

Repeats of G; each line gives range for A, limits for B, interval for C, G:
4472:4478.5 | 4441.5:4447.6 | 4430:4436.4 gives 8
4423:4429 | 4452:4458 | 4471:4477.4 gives 1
